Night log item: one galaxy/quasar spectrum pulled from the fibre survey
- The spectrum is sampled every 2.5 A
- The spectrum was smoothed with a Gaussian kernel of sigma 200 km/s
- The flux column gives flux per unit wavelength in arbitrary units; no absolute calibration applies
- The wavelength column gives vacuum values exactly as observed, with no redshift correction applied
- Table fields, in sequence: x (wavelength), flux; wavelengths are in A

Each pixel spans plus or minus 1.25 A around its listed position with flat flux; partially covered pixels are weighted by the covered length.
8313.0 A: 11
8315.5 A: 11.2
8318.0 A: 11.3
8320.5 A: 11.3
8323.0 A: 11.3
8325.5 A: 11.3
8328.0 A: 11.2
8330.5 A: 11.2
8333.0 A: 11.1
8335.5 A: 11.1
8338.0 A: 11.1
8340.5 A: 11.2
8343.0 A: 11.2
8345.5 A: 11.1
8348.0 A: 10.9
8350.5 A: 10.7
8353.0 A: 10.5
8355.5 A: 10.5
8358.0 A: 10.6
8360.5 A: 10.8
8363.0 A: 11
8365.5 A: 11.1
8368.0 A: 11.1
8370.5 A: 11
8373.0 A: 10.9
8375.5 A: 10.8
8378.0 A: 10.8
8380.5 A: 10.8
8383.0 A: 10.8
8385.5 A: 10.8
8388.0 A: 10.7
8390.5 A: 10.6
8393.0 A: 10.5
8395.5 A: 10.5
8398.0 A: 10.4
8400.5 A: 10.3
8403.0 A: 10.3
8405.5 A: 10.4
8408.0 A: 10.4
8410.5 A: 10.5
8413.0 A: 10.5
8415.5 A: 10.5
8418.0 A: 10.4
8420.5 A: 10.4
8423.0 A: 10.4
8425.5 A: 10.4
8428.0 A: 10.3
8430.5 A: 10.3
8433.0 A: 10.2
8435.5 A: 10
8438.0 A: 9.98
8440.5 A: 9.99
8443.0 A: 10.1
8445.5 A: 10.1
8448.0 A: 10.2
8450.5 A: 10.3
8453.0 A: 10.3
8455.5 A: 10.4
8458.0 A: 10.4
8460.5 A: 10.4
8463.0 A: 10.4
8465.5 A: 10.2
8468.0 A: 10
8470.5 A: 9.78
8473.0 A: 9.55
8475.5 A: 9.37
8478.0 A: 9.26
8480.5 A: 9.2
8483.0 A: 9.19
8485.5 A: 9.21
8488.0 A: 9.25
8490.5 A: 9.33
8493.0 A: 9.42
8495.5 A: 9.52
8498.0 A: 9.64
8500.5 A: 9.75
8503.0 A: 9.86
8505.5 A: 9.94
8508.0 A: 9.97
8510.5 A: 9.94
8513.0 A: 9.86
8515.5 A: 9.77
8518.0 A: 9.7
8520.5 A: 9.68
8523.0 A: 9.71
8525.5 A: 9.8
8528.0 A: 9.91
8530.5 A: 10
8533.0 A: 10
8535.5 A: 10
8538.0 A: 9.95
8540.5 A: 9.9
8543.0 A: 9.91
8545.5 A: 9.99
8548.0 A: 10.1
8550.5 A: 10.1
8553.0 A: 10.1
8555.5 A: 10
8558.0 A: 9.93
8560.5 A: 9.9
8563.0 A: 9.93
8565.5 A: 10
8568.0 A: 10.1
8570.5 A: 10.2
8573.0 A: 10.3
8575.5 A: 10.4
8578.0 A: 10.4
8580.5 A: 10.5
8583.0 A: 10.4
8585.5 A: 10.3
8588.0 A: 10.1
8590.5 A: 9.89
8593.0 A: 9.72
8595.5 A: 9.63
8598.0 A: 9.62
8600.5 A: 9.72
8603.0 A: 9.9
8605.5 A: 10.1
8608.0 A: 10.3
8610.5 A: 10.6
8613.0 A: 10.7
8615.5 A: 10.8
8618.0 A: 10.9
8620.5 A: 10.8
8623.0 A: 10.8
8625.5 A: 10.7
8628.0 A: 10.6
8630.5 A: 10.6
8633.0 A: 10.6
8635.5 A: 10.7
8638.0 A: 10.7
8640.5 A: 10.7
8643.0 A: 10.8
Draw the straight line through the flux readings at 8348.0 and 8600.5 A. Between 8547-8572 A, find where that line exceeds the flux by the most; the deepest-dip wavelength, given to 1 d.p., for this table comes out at 8560.5 A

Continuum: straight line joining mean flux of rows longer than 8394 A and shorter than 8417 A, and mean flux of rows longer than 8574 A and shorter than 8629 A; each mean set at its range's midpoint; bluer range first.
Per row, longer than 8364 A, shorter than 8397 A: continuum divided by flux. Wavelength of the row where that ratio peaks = 8393.0 A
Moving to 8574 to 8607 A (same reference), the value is 8598.0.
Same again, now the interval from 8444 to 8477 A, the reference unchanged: 8475.5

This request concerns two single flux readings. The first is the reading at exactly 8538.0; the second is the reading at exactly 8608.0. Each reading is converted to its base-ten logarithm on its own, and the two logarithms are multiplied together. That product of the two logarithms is 1.01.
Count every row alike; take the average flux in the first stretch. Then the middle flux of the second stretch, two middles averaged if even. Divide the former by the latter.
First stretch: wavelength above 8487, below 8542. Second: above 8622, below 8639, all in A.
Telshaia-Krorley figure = 0.91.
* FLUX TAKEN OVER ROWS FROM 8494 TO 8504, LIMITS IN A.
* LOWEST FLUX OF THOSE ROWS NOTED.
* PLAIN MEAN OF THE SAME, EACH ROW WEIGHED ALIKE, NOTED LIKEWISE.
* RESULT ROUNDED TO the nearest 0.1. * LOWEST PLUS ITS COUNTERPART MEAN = 19.2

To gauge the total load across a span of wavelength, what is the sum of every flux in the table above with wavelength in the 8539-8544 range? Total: 19.8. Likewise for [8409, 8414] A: 21.0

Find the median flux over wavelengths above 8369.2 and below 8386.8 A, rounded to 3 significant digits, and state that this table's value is 10.8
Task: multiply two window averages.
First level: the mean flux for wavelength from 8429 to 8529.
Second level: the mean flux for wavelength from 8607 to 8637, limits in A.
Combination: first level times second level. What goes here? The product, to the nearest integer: 105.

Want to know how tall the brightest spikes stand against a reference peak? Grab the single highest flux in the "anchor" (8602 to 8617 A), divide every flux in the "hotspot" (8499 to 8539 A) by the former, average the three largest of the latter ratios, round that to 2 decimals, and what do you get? 0.93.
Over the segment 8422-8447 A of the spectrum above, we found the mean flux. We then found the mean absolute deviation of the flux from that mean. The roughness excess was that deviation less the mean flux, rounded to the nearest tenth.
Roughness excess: -10.0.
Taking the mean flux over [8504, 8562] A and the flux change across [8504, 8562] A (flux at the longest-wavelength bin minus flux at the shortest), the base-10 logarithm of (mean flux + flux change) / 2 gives 0.694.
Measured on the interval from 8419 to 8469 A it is 0.692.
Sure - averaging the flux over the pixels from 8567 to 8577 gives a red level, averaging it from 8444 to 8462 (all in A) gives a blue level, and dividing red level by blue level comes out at 1.00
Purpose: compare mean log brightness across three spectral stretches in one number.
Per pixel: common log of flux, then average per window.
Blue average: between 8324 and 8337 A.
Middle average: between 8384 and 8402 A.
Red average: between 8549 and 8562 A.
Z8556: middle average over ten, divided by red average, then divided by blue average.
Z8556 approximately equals 0.0975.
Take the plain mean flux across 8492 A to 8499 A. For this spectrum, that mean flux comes 9.5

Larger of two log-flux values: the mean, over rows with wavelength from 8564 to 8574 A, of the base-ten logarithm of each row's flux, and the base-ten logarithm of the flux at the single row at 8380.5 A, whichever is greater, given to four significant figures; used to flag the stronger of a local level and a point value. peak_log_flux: 1.033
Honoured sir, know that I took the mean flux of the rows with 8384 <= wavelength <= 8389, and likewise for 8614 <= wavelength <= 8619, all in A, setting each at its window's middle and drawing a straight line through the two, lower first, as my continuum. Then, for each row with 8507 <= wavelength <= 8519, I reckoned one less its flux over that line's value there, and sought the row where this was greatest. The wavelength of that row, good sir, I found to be 8518.0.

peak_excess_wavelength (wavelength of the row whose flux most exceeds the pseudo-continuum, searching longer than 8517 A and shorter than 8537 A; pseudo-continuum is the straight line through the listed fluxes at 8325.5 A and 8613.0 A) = 8535.5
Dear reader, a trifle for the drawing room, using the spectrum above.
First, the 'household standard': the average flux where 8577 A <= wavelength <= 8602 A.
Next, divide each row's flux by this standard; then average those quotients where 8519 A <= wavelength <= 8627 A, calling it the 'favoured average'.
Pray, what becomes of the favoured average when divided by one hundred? 0.0101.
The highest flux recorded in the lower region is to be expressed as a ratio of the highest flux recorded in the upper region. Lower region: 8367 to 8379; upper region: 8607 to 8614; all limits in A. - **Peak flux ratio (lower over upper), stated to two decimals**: 1.04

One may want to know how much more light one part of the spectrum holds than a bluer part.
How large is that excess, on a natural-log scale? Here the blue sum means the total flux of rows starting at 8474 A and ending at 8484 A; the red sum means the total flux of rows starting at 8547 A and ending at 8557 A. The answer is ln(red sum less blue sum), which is 1.2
